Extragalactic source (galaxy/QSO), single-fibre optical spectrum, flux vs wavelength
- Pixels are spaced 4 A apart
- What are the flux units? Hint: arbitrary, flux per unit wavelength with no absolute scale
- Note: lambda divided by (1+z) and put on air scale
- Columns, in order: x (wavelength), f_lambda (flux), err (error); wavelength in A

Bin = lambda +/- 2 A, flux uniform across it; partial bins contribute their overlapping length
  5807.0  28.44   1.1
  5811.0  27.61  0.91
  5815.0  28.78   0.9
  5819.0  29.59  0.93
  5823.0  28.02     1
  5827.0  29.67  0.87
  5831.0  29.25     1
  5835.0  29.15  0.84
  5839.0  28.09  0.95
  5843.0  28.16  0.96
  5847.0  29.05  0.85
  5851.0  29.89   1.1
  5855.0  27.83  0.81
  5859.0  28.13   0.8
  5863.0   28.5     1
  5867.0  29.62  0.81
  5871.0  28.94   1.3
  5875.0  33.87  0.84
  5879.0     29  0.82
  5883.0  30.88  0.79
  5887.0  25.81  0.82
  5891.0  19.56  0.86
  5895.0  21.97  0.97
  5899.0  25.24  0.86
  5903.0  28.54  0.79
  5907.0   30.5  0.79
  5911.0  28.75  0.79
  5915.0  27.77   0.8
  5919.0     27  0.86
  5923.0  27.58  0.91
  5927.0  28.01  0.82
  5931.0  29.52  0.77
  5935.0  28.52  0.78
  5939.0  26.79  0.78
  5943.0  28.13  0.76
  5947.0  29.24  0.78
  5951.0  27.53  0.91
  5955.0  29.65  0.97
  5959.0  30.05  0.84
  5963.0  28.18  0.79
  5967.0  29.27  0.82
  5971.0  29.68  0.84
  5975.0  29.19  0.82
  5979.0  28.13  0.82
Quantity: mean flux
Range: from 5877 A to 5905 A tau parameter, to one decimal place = 25.9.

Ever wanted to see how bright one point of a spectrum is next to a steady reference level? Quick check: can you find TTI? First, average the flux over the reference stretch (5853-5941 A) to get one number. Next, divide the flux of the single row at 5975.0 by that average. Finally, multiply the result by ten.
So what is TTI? 10.5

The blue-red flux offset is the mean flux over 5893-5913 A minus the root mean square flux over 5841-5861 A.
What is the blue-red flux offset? -1.6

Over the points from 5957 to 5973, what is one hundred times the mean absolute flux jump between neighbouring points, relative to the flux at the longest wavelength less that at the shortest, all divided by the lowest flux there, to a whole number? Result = -11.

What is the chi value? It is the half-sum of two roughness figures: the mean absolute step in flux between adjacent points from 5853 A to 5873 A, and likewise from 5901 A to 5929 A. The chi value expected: 0.85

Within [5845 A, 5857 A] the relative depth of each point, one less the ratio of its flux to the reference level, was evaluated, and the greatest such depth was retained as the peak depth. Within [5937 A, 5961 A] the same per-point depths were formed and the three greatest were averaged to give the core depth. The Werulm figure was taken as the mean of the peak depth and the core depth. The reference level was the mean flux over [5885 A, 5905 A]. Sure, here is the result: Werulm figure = -0.142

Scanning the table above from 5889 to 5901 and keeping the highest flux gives 25.24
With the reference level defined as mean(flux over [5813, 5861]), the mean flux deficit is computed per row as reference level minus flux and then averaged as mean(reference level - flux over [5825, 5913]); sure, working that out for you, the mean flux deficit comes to 0.60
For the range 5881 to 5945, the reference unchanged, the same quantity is 1.64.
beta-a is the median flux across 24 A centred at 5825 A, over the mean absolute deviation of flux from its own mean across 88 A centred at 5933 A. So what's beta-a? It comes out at 17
